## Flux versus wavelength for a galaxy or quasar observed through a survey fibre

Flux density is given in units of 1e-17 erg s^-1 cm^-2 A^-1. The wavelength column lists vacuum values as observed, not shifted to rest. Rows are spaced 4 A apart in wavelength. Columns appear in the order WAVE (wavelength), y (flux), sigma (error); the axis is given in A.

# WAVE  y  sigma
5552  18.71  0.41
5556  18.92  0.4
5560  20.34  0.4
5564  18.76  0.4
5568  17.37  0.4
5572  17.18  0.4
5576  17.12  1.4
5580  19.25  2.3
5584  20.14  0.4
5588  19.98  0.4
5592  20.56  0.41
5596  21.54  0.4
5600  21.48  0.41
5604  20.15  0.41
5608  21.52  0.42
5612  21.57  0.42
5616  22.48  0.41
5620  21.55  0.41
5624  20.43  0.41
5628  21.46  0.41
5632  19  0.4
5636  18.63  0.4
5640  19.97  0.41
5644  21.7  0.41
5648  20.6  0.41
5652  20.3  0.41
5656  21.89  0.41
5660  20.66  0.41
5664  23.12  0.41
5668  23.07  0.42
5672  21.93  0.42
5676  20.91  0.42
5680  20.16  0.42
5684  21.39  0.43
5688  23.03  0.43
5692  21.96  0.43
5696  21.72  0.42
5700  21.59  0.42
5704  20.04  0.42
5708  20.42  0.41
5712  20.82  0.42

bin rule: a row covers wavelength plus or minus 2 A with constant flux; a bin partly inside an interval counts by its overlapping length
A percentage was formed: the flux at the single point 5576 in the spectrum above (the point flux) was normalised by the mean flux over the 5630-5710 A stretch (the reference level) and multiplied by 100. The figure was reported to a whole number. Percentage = 81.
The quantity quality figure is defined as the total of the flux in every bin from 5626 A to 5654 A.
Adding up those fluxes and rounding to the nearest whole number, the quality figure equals 142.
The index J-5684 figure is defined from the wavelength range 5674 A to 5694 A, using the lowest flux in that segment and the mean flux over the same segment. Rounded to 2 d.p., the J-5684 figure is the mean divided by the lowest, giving 1.07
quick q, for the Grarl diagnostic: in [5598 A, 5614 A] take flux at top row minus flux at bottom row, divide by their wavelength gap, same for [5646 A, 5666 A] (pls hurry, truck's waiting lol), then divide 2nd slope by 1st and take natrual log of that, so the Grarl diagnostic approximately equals 3.0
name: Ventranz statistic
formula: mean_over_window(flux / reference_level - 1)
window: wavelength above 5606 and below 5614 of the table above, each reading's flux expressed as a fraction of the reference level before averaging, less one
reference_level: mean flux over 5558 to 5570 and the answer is 0.14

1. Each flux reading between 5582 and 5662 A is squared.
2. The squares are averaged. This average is 433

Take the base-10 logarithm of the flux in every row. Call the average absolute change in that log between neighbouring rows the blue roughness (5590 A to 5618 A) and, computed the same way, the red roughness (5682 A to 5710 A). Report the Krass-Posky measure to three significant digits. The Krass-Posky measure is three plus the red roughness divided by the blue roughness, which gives 4.04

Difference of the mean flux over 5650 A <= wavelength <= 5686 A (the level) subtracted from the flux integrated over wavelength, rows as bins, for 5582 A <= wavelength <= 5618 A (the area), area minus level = 736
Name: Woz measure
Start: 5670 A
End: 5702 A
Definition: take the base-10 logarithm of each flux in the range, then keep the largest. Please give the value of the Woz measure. 1.36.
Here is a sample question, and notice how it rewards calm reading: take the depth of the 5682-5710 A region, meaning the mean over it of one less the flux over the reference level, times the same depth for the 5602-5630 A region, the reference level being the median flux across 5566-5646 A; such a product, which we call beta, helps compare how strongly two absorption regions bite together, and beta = 0.0029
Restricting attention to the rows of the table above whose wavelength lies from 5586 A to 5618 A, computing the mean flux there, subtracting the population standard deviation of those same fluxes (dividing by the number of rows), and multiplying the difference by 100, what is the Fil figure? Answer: 2036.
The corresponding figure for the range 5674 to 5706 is 2043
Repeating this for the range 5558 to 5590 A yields 1748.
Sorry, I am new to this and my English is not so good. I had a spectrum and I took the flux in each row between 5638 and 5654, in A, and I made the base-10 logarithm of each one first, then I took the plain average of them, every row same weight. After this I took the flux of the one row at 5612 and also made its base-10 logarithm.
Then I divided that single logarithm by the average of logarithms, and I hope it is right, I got 1.015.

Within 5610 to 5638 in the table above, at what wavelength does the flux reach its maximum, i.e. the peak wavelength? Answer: 5616 A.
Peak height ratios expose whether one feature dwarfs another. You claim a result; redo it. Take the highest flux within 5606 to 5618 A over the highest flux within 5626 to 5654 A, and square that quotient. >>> 1.07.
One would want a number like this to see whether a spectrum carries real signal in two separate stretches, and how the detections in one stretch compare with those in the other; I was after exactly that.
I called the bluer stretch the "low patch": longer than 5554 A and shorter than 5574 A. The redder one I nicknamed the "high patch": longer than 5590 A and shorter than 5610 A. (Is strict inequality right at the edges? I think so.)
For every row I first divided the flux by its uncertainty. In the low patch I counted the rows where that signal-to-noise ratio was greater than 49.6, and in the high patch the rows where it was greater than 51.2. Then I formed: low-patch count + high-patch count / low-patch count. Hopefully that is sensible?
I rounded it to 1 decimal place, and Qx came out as 4.0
